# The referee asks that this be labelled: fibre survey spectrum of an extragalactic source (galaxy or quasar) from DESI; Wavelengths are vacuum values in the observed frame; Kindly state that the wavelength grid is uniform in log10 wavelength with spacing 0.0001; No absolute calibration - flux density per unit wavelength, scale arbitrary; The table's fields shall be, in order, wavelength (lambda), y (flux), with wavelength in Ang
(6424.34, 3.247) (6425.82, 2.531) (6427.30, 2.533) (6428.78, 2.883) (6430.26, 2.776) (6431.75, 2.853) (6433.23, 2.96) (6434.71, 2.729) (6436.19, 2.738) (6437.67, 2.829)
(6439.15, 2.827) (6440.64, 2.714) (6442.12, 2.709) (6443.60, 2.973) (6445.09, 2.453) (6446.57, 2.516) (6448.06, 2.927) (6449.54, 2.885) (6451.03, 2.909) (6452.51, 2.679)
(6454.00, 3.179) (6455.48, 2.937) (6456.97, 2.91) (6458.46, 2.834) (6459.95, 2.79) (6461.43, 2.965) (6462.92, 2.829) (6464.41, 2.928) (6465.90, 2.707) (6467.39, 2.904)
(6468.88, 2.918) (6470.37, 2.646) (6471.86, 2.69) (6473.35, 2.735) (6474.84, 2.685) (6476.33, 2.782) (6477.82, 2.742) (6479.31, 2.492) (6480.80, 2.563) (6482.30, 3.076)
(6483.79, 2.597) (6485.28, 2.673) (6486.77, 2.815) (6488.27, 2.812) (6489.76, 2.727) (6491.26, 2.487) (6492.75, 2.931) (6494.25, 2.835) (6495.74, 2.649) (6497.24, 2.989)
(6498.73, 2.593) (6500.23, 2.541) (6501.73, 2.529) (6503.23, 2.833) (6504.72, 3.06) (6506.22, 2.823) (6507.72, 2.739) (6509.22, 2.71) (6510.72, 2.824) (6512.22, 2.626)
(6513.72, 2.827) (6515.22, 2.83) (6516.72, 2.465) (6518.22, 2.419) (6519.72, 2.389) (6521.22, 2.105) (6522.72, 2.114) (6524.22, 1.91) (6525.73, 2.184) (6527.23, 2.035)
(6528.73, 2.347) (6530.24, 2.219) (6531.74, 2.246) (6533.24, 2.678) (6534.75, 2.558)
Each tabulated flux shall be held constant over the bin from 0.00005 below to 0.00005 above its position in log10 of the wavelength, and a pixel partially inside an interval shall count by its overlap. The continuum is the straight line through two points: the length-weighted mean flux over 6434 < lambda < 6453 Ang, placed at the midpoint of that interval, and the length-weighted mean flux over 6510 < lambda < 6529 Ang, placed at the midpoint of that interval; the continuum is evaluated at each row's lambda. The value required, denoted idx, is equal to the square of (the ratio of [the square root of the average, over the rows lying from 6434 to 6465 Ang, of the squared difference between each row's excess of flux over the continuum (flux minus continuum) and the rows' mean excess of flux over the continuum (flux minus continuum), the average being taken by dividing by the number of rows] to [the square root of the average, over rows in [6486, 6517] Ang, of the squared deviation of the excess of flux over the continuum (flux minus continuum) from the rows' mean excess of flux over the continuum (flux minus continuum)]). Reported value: 1.2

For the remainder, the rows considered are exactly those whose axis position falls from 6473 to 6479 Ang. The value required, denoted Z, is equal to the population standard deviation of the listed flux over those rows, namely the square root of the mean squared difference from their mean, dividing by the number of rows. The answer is 0.03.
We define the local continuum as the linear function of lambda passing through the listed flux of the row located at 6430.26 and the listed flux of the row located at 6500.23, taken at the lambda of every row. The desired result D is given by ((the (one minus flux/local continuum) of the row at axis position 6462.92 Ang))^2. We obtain 0.004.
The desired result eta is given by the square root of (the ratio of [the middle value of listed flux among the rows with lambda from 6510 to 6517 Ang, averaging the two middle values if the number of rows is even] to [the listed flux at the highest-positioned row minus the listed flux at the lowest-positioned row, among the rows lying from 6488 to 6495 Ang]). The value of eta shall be 11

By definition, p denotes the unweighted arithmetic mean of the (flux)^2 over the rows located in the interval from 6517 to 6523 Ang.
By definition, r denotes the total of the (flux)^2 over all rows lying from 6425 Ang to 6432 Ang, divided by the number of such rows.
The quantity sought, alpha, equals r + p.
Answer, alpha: 12.5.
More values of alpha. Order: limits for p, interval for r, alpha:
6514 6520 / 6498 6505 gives 13.8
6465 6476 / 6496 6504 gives 14.9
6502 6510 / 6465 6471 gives 15.9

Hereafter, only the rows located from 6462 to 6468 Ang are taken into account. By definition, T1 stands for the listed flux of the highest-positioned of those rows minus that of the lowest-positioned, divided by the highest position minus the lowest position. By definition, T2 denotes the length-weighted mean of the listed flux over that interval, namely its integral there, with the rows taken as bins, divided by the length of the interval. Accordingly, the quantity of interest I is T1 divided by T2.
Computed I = 0.0059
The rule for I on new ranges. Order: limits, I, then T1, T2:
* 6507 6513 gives -0.0092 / -0.025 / 2.72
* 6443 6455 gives 0.0070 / 0.020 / 2.82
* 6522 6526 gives 0.0113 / 0.023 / 2.05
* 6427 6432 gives 0.0260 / 0.072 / 2.77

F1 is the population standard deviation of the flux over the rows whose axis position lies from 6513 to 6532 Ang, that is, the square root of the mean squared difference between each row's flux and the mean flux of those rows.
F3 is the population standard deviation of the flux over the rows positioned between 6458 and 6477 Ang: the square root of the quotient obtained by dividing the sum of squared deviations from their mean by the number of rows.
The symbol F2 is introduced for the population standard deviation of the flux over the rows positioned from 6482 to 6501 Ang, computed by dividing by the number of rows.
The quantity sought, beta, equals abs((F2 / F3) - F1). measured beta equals 1.4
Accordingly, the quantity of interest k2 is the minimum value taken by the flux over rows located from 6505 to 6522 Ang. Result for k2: 2.105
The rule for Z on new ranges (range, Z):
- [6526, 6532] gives 0.11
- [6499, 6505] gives 0.22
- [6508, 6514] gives 0.08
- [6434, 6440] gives 0.05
